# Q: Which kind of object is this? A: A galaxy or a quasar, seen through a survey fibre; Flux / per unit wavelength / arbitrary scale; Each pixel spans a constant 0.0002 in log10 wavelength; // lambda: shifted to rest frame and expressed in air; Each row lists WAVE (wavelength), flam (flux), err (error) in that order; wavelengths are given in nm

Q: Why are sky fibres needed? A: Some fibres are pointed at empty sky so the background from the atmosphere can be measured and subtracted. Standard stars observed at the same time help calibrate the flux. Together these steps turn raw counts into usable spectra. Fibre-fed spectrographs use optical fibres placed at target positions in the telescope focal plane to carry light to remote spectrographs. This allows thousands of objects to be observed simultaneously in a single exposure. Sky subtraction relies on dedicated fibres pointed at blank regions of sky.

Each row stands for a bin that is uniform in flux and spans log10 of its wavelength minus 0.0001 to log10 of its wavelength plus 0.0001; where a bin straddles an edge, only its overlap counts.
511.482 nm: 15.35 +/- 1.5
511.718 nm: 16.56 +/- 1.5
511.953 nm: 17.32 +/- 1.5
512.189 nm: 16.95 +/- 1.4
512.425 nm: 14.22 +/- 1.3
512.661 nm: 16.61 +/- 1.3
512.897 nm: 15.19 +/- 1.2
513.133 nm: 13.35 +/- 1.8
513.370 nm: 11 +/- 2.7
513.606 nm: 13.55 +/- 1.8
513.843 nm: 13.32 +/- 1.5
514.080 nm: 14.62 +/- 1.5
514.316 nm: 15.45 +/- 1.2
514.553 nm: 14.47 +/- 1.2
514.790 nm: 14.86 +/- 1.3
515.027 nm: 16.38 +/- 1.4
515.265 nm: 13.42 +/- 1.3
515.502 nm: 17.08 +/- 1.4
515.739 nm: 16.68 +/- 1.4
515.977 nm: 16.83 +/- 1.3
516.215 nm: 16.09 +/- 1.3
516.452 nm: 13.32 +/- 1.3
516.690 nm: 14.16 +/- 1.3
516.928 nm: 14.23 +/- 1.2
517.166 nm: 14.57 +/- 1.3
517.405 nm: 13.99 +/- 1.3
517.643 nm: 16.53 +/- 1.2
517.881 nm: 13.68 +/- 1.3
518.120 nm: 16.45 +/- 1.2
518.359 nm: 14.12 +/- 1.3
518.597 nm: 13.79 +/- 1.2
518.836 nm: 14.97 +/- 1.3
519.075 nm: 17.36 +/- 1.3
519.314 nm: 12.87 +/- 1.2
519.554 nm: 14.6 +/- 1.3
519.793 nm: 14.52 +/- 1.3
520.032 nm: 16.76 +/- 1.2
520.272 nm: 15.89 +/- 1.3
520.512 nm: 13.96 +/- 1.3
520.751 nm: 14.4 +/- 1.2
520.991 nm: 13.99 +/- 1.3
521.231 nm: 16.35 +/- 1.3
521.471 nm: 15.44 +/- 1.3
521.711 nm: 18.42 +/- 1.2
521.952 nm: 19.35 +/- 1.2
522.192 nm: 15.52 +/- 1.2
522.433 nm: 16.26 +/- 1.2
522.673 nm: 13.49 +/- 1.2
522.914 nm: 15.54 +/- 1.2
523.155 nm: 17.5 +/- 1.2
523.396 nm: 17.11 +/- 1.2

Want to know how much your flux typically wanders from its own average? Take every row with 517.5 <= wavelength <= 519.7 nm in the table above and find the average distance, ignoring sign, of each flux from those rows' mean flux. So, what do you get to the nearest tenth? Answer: 1.2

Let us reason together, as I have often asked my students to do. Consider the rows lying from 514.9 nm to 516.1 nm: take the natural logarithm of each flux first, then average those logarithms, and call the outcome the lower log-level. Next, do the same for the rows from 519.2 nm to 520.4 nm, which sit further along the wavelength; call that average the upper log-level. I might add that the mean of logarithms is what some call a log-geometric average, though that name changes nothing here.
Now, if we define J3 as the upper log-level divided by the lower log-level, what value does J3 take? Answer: 0.97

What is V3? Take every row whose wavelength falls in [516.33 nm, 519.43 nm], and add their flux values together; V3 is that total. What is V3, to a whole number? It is 190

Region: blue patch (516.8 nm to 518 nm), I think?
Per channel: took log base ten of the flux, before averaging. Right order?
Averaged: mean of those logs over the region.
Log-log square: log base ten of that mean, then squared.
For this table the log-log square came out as 0.0043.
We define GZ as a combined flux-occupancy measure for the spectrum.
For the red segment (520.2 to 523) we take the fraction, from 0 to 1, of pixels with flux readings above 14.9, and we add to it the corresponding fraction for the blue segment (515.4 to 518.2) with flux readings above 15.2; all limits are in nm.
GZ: 1.2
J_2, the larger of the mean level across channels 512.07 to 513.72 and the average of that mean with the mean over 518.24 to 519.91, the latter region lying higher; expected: 14.51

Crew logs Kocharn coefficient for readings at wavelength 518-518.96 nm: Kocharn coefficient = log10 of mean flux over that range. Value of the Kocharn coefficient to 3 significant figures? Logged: 1.17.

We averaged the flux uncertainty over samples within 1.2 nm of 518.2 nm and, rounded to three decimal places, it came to 1.260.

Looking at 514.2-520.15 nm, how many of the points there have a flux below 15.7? 16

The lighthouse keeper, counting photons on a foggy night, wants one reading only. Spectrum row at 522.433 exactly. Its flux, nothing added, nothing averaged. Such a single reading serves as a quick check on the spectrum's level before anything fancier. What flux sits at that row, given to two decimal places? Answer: 16.26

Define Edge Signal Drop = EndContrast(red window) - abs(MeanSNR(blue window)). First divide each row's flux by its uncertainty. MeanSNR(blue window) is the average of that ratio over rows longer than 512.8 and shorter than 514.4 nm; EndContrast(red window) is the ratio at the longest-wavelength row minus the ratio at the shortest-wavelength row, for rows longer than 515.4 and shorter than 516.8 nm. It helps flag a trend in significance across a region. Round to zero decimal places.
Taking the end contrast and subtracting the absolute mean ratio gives -10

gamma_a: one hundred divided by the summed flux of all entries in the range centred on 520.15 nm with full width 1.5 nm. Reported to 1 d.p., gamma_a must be 1.1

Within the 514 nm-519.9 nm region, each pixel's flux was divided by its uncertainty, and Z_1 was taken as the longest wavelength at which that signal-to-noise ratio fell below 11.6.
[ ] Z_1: 519.793 nm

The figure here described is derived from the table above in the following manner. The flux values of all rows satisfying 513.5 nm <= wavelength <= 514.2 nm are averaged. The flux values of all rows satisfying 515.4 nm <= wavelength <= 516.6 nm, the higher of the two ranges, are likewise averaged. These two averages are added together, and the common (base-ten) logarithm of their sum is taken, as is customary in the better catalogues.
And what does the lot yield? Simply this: 1.47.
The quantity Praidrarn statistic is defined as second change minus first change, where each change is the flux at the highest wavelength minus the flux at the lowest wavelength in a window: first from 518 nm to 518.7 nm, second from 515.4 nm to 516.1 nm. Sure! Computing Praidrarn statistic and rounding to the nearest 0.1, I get 2.4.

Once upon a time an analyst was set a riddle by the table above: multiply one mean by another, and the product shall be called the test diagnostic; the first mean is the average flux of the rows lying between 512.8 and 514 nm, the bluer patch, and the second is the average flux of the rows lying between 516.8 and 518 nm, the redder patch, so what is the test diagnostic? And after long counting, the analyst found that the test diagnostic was 194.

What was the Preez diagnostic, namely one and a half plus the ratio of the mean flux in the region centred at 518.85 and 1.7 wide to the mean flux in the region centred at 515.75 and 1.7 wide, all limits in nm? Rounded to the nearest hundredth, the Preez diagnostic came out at 2.45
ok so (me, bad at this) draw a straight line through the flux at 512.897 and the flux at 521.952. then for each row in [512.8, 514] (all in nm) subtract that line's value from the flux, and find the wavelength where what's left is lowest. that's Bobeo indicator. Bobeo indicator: 513.370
